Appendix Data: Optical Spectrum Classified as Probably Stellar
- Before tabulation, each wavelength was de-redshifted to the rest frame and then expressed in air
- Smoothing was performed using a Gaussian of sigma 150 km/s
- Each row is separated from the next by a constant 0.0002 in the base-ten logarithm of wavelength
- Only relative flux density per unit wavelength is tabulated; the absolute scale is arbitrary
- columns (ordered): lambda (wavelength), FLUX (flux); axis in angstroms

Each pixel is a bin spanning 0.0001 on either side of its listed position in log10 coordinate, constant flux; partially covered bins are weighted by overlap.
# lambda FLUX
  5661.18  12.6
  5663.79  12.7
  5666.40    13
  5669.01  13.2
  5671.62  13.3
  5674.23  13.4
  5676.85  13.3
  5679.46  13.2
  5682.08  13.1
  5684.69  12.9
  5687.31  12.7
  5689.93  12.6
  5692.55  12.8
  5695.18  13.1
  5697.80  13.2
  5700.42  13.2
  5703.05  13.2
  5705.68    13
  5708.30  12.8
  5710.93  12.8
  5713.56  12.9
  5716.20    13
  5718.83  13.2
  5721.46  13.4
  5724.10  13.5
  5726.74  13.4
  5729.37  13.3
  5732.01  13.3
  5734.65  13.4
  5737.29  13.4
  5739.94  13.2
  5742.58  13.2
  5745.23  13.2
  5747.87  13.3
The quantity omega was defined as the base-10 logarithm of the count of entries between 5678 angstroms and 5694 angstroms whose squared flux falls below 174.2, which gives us 0.70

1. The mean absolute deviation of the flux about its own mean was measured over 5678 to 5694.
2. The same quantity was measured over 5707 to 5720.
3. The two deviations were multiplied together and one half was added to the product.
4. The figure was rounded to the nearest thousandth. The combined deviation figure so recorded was 0.523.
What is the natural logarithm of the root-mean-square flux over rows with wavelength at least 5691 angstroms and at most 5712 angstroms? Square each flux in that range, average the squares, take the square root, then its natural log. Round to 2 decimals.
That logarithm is 2.57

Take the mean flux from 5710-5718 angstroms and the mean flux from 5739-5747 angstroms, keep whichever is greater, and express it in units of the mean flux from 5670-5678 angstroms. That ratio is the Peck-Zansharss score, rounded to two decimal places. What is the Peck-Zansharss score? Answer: 0.99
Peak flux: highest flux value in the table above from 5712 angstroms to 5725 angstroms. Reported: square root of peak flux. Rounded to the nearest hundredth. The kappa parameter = 3.67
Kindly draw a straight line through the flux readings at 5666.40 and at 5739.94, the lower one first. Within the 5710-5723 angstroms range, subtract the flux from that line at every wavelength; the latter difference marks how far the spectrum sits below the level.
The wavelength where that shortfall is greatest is 5710.93 angstroms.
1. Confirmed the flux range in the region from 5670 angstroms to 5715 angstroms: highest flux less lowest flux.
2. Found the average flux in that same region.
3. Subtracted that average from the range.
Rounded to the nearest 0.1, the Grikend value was -12.2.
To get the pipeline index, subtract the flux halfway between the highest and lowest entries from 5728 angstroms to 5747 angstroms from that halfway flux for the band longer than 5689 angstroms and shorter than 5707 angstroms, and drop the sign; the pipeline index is 0.40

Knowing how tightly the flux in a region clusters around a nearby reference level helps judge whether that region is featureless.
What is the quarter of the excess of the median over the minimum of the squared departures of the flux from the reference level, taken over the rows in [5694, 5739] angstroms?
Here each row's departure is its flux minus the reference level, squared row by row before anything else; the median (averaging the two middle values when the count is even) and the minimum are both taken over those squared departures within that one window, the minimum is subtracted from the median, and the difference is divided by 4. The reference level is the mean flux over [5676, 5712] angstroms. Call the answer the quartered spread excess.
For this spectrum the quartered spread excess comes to 0.011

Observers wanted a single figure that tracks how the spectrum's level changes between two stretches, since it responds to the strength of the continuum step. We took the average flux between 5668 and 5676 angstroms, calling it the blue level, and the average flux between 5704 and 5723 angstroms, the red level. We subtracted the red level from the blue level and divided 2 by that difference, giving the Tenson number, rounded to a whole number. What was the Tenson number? 7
